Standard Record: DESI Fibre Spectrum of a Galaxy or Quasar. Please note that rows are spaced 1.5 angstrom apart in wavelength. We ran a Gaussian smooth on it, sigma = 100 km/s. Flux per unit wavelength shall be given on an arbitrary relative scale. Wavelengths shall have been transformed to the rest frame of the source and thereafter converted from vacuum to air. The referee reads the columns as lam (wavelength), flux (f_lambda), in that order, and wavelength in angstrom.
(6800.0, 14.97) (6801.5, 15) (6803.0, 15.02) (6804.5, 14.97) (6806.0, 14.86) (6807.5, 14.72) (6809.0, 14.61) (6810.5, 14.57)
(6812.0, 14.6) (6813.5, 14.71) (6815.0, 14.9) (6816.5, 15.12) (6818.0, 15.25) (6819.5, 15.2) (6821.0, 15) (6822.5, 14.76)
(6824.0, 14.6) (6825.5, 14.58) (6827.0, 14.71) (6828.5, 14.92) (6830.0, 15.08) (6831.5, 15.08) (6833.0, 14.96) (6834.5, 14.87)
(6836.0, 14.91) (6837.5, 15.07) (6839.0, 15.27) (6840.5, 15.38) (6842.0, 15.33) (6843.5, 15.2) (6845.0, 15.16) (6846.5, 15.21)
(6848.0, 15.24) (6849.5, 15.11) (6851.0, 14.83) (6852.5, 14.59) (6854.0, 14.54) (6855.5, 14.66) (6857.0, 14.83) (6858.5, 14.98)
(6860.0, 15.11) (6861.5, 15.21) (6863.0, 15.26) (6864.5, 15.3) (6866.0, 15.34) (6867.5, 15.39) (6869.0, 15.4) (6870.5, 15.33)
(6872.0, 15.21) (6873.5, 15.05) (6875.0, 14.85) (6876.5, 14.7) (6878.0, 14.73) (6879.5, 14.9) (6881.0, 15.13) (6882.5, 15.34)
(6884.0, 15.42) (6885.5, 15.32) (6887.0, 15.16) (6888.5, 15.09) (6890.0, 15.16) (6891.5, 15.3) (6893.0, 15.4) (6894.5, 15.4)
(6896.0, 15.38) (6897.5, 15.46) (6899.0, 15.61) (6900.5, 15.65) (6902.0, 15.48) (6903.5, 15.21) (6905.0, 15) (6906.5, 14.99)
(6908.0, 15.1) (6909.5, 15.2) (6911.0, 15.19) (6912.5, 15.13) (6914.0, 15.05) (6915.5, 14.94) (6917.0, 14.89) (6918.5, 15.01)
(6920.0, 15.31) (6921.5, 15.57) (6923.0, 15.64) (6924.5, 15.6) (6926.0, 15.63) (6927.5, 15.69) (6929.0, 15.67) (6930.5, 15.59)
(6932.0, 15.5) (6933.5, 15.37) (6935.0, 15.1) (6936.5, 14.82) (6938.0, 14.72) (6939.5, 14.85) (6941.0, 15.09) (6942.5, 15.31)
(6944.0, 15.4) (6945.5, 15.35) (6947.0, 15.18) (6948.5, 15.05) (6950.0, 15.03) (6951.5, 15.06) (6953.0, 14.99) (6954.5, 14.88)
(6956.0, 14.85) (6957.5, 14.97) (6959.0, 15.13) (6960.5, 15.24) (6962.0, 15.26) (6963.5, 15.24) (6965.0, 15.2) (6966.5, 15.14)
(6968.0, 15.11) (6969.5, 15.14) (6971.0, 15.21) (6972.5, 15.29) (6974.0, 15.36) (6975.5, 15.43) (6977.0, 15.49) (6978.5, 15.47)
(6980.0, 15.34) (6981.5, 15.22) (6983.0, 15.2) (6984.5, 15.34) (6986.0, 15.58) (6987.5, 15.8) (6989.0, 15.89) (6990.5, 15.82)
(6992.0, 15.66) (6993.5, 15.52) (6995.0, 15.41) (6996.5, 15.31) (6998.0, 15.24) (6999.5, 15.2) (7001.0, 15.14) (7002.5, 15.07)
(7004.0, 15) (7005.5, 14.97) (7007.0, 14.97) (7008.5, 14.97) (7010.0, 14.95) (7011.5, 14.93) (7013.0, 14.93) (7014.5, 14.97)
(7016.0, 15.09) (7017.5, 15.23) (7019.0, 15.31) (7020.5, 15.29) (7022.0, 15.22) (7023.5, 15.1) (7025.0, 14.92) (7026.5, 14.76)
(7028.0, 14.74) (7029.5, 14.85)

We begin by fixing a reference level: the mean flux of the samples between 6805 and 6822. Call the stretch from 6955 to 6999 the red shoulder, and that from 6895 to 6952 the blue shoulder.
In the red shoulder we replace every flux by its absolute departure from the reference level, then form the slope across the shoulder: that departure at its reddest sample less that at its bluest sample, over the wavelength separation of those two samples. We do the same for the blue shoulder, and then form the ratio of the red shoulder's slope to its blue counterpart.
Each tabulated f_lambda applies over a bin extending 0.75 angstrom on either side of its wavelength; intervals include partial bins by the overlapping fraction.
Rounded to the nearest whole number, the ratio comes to -1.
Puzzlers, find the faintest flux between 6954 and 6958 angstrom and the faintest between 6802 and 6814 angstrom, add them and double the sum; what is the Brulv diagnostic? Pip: 58.8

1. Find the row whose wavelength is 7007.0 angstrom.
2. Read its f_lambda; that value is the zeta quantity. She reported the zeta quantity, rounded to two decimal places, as 14.97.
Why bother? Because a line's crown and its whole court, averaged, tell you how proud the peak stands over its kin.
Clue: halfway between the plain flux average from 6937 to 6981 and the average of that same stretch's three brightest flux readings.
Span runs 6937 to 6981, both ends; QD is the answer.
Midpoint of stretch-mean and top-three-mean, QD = 15.31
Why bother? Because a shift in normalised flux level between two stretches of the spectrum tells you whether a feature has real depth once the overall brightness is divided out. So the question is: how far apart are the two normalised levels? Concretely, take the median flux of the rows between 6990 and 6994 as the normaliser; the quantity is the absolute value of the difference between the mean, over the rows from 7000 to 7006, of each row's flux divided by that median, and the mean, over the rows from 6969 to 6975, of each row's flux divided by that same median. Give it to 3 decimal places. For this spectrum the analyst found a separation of 0.013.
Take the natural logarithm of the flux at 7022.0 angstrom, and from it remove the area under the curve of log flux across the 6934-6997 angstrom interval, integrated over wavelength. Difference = -169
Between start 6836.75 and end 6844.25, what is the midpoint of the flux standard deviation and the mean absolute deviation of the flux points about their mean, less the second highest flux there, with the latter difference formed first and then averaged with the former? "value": -7.56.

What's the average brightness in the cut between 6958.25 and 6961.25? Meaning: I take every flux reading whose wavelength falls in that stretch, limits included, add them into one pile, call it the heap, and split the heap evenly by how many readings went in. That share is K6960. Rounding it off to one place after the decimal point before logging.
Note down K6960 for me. 15.2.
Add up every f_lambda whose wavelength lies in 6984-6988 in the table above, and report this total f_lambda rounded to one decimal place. 46.7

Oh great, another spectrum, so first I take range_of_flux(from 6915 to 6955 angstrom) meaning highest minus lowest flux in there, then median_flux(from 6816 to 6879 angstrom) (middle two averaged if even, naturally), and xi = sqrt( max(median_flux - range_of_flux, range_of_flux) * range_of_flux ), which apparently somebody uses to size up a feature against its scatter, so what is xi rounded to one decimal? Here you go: 3.7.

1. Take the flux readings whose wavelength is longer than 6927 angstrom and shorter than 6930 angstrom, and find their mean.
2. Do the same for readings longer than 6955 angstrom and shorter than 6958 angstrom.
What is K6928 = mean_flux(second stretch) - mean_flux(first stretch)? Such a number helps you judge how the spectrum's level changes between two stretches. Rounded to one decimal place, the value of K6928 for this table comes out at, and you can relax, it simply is -0.8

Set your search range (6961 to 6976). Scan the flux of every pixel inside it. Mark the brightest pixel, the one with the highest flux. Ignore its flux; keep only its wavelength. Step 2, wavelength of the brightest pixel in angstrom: 6975.5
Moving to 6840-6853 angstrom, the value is 6840.5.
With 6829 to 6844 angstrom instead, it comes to 6840.5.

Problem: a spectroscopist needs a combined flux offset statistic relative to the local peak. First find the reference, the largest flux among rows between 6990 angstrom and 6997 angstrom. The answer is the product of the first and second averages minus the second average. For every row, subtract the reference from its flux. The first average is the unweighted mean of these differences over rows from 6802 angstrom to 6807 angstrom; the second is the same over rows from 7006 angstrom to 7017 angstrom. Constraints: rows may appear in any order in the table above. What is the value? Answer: 1.58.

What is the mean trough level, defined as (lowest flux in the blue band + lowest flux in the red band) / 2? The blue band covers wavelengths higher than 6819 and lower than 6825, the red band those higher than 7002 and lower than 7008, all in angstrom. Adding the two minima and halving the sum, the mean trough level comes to 14.8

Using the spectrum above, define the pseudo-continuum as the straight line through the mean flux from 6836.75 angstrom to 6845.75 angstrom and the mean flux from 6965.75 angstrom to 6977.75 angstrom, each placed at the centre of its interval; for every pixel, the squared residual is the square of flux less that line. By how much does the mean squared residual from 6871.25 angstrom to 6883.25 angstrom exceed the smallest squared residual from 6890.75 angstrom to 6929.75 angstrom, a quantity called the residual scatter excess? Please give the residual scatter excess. 0.11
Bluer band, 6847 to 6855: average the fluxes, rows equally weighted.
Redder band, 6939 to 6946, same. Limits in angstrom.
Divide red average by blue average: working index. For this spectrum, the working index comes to 1.023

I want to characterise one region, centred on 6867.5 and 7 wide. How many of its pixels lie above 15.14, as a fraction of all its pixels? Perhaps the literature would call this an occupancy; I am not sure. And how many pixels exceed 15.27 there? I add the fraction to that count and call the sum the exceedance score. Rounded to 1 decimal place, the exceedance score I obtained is 6.0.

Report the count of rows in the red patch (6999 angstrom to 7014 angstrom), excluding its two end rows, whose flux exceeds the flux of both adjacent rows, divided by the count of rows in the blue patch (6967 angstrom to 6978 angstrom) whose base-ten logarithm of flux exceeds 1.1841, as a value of 0.0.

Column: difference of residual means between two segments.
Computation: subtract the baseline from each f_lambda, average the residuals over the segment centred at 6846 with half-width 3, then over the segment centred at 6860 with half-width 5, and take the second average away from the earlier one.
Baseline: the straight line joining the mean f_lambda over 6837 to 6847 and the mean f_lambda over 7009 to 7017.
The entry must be 0.1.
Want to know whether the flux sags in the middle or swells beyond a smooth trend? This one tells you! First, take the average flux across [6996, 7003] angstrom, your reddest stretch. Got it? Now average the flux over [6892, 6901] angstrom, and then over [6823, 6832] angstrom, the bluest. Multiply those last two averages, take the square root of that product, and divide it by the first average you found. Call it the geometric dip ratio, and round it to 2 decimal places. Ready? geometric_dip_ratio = 1.00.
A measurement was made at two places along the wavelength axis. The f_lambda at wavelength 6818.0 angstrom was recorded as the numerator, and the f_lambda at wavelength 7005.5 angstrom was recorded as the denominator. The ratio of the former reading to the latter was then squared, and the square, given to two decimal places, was 1.04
